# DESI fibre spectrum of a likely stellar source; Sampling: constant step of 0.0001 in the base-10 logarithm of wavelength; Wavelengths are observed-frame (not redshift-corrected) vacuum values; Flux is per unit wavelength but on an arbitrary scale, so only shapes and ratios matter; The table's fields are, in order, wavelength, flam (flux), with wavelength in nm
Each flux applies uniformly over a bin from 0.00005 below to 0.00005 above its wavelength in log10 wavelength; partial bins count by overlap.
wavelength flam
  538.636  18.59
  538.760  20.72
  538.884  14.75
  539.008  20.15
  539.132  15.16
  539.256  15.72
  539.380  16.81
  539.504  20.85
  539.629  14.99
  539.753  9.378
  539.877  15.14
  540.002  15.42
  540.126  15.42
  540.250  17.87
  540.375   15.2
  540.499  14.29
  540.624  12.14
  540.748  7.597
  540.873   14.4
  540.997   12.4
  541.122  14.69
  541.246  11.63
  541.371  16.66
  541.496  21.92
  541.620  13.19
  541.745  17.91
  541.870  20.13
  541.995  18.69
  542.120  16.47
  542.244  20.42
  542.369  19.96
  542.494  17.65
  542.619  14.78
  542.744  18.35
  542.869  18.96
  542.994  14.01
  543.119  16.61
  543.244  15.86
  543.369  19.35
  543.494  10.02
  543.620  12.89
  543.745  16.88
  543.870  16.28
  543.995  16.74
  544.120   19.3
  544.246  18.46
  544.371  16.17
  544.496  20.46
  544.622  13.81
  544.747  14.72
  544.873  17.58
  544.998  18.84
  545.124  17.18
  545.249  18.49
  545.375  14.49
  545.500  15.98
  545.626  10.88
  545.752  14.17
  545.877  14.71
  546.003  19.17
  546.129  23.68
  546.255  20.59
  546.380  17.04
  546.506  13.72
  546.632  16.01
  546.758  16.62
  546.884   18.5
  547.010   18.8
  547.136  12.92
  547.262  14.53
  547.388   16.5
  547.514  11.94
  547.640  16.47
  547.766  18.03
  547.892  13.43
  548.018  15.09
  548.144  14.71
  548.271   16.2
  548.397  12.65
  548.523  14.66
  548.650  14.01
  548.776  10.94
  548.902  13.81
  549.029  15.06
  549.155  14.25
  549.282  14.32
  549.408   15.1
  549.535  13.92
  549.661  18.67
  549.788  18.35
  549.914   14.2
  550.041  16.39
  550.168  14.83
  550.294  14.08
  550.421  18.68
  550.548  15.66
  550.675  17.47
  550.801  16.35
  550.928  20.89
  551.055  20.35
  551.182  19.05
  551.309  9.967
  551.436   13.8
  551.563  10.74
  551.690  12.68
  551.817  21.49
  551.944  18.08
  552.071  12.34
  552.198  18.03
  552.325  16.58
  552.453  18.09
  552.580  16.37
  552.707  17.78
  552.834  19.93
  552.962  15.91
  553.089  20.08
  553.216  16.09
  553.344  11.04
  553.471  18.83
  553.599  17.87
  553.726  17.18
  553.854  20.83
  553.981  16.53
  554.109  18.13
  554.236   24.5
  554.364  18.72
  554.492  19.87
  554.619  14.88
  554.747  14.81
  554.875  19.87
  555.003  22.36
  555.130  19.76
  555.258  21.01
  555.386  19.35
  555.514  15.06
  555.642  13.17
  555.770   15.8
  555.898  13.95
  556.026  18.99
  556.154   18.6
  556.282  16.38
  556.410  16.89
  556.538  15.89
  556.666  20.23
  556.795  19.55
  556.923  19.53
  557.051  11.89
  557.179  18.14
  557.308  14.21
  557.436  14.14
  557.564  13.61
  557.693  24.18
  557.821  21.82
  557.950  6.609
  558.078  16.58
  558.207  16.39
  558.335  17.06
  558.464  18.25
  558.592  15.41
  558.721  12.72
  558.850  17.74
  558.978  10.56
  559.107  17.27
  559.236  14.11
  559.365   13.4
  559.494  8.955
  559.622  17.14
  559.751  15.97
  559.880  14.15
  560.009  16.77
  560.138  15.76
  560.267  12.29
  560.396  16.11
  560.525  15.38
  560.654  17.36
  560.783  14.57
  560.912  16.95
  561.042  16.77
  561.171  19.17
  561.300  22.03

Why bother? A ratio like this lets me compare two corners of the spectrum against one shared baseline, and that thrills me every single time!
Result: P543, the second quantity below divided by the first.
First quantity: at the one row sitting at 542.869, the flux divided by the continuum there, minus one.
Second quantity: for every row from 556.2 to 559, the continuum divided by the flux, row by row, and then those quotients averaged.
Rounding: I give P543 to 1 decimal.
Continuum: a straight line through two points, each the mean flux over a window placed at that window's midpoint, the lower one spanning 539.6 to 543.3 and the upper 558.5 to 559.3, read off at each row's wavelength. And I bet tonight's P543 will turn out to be 4.6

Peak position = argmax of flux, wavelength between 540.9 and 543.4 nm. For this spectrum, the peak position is 541.496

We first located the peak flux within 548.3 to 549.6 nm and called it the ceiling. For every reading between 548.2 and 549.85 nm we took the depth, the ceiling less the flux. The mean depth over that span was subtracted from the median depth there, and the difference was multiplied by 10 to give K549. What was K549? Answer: 4.4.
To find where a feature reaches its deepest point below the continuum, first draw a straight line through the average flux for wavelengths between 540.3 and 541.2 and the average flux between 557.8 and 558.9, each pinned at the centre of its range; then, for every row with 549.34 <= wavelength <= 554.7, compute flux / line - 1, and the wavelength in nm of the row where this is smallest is 551.309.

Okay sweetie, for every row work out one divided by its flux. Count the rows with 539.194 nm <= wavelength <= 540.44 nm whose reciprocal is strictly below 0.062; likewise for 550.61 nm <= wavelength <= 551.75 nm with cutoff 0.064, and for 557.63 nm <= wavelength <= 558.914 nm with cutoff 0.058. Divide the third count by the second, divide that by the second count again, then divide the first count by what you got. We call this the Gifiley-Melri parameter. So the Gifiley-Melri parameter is 19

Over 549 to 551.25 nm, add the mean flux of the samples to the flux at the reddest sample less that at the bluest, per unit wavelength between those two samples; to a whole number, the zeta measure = 18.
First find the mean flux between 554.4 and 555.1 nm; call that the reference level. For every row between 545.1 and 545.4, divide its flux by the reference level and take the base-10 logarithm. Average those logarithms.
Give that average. -0.04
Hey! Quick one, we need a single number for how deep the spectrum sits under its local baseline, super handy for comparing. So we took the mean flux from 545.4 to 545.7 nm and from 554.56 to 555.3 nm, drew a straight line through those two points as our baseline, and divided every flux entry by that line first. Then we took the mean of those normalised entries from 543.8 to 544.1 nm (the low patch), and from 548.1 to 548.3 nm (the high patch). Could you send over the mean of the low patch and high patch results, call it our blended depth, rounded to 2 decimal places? 1.18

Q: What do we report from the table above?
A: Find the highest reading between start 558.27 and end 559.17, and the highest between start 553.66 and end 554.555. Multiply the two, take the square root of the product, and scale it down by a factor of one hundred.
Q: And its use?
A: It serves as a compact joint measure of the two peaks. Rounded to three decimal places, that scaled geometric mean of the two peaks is 0.211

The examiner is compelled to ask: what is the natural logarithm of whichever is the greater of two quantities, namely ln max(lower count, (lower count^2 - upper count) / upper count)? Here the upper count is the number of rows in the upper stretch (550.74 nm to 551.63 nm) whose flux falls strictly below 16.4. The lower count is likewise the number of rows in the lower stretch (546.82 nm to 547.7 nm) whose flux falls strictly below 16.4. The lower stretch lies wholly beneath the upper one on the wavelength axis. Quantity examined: 1.1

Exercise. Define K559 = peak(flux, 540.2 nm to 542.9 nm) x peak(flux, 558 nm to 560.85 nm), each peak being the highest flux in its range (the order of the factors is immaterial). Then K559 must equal 400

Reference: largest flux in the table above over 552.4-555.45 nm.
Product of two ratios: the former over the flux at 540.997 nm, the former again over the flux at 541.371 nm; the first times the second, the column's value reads 2.9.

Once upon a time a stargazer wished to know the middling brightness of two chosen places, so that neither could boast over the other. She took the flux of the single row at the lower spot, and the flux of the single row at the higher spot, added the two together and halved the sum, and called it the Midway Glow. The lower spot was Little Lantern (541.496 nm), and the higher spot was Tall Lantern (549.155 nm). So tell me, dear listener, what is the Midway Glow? 18.1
